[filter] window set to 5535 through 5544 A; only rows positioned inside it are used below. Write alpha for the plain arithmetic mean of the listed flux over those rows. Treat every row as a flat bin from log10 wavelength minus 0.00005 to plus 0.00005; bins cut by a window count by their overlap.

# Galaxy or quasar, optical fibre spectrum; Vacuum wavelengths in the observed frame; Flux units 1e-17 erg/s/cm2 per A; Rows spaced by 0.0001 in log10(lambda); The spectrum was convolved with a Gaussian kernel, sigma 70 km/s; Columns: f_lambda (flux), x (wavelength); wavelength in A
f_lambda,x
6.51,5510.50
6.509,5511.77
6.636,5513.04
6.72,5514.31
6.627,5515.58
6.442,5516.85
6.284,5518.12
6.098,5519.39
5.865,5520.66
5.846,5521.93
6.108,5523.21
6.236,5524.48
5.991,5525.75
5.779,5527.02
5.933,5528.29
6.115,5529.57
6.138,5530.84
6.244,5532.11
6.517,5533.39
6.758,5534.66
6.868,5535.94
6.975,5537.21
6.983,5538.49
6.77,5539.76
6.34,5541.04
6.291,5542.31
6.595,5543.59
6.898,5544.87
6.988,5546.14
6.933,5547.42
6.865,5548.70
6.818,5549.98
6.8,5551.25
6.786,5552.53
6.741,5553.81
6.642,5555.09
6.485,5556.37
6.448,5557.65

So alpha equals 6.69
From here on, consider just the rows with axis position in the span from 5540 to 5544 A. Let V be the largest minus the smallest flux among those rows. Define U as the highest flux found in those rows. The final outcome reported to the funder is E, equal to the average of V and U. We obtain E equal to 3.45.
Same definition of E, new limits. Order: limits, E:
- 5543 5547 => 3.69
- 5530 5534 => 3.45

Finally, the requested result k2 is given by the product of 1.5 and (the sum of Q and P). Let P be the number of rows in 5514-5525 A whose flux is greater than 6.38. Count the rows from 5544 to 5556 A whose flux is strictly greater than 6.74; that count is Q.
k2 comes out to 16.5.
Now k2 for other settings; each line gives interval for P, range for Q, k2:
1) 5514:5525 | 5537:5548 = 13.5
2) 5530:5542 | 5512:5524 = 9.0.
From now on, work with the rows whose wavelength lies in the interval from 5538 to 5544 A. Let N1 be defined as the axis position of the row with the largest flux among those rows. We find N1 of 5538.49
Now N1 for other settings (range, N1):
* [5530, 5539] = 5538.49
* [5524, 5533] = 5532.11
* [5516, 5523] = 5516.85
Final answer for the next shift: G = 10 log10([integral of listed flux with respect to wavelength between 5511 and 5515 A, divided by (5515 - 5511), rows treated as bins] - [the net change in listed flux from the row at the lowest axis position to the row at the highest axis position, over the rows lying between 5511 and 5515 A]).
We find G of 8.1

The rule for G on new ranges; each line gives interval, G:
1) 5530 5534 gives 7.7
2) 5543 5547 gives 8.1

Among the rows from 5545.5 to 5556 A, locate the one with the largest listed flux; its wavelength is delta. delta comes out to 5546.14 A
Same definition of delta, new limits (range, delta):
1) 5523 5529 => 5524.48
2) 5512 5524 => 5514.31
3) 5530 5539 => 5538.49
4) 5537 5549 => 5546.14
